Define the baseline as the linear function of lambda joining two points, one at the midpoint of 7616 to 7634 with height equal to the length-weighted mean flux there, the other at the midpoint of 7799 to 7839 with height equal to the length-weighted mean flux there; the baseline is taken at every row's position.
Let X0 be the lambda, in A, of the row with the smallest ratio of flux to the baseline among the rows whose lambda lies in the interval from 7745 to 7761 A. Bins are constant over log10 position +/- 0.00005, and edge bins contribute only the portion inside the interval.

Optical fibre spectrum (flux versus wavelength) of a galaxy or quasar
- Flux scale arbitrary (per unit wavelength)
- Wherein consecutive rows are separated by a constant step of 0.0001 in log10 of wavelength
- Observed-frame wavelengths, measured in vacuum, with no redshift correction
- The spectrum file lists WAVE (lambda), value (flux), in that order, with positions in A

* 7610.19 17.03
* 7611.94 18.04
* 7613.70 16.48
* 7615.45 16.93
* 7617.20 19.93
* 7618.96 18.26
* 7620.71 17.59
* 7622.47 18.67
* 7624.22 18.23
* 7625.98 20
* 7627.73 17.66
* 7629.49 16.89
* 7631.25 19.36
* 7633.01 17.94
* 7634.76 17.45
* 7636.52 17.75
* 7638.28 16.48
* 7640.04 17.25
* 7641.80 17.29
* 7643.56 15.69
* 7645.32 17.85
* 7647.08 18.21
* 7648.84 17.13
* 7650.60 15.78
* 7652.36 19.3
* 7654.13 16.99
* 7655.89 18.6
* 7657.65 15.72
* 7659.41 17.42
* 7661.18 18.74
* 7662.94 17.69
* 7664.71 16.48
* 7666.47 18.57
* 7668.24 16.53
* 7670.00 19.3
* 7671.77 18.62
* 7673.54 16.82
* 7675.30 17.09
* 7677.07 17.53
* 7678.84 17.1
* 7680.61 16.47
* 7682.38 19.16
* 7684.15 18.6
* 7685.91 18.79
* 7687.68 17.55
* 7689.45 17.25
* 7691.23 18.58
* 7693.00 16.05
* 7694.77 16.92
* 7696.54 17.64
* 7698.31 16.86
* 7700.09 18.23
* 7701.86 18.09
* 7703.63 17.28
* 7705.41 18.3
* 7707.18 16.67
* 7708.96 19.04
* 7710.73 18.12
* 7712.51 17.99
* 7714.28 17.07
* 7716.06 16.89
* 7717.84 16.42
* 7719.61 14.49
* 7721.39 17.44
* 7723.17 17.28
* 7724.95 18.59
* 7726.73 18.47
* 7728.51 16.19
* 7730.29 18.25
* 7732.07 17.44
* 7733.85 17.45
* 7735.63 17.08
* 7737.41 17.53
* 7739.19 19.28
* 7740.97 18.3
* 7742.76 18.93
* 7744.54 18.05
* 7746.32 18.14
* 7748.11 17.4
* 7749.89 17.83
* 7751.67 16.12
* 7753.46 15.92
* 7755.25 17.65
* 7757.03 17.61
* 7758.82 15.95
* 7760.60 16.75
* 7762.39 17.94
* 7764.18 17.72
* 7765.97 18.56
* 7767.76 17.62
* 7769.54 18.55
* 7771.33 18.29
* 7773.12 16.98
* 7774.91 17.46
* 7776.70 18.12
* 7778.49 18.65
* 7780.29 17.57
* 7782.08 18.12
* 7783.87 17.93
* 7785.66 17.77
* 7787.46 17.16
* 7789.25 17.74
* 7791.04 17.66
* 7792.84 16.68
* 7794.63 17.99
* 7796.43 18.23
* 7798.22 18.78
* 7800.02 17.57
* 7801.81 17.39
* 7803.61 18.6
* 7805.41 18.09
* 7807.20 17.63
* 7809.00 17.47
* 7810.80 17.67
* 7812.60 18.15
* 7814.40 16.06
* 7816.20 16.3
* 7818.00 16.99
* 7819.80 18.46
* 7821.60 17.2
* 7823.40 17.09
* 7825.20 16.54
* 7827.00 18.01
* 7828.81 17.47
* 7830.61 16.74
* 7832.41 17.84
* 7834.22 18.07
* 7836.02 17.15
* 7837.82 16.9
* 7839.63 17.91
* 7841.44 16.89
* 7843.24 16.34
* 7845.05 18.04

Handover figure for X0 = 7753.46 A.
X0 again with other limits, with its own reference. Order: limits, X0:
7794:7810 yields 7801.81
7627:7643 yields 7638.28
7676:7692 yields 7680.61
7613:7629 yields 7613.70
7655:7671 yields 7657.65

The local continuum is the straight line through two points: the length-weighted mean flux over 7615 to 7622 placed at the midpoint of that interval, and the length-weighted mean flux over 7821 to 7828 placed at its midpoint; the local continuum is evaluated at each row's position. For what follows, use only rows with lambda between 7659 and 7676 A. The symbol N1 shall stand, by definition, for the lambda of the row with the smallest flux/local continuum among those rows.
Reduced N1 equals 7664.71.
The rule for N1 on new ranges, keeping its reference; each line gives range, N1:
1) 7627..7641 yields 7638.28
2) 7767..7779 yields 7773.12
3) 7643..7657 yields 7643.56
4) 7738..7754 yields 7753.46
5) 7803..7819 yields 7814.40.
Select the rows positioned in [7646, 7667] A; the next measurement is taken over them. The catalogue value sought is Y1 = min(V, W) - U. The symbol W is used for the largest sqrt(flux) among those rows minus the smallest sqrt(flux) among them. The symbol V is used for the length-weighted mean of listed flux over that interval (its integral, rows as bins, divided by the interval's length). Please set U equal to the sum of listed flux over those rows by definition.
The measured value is -210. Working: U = 211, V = 17.54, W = 0.43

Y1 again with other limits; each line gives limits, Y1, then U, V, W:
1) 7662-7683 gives -211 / 211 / 17.60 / 0.33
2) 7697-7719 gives -211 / 211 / 17.54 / 0.31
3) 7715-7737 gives -205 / 206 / 17.17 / 0.51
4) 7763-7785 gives -215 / 216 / 17.96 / 0.20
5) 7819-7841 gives -209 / 209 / 17.43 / 0.23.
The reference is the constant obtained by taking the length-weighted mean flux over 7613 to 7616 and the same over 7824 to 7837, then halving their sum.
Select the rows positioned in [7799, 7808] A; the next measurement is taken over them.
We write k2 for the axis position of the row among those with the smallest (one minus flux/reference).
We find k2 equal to 7803.61 A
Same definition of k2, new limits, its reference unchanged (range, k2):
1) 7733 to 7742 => 7739.19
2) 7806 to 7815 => 7812.60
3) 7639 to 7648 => 7647.08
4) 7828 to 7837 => 7834.22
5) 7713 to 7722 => 7721.39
